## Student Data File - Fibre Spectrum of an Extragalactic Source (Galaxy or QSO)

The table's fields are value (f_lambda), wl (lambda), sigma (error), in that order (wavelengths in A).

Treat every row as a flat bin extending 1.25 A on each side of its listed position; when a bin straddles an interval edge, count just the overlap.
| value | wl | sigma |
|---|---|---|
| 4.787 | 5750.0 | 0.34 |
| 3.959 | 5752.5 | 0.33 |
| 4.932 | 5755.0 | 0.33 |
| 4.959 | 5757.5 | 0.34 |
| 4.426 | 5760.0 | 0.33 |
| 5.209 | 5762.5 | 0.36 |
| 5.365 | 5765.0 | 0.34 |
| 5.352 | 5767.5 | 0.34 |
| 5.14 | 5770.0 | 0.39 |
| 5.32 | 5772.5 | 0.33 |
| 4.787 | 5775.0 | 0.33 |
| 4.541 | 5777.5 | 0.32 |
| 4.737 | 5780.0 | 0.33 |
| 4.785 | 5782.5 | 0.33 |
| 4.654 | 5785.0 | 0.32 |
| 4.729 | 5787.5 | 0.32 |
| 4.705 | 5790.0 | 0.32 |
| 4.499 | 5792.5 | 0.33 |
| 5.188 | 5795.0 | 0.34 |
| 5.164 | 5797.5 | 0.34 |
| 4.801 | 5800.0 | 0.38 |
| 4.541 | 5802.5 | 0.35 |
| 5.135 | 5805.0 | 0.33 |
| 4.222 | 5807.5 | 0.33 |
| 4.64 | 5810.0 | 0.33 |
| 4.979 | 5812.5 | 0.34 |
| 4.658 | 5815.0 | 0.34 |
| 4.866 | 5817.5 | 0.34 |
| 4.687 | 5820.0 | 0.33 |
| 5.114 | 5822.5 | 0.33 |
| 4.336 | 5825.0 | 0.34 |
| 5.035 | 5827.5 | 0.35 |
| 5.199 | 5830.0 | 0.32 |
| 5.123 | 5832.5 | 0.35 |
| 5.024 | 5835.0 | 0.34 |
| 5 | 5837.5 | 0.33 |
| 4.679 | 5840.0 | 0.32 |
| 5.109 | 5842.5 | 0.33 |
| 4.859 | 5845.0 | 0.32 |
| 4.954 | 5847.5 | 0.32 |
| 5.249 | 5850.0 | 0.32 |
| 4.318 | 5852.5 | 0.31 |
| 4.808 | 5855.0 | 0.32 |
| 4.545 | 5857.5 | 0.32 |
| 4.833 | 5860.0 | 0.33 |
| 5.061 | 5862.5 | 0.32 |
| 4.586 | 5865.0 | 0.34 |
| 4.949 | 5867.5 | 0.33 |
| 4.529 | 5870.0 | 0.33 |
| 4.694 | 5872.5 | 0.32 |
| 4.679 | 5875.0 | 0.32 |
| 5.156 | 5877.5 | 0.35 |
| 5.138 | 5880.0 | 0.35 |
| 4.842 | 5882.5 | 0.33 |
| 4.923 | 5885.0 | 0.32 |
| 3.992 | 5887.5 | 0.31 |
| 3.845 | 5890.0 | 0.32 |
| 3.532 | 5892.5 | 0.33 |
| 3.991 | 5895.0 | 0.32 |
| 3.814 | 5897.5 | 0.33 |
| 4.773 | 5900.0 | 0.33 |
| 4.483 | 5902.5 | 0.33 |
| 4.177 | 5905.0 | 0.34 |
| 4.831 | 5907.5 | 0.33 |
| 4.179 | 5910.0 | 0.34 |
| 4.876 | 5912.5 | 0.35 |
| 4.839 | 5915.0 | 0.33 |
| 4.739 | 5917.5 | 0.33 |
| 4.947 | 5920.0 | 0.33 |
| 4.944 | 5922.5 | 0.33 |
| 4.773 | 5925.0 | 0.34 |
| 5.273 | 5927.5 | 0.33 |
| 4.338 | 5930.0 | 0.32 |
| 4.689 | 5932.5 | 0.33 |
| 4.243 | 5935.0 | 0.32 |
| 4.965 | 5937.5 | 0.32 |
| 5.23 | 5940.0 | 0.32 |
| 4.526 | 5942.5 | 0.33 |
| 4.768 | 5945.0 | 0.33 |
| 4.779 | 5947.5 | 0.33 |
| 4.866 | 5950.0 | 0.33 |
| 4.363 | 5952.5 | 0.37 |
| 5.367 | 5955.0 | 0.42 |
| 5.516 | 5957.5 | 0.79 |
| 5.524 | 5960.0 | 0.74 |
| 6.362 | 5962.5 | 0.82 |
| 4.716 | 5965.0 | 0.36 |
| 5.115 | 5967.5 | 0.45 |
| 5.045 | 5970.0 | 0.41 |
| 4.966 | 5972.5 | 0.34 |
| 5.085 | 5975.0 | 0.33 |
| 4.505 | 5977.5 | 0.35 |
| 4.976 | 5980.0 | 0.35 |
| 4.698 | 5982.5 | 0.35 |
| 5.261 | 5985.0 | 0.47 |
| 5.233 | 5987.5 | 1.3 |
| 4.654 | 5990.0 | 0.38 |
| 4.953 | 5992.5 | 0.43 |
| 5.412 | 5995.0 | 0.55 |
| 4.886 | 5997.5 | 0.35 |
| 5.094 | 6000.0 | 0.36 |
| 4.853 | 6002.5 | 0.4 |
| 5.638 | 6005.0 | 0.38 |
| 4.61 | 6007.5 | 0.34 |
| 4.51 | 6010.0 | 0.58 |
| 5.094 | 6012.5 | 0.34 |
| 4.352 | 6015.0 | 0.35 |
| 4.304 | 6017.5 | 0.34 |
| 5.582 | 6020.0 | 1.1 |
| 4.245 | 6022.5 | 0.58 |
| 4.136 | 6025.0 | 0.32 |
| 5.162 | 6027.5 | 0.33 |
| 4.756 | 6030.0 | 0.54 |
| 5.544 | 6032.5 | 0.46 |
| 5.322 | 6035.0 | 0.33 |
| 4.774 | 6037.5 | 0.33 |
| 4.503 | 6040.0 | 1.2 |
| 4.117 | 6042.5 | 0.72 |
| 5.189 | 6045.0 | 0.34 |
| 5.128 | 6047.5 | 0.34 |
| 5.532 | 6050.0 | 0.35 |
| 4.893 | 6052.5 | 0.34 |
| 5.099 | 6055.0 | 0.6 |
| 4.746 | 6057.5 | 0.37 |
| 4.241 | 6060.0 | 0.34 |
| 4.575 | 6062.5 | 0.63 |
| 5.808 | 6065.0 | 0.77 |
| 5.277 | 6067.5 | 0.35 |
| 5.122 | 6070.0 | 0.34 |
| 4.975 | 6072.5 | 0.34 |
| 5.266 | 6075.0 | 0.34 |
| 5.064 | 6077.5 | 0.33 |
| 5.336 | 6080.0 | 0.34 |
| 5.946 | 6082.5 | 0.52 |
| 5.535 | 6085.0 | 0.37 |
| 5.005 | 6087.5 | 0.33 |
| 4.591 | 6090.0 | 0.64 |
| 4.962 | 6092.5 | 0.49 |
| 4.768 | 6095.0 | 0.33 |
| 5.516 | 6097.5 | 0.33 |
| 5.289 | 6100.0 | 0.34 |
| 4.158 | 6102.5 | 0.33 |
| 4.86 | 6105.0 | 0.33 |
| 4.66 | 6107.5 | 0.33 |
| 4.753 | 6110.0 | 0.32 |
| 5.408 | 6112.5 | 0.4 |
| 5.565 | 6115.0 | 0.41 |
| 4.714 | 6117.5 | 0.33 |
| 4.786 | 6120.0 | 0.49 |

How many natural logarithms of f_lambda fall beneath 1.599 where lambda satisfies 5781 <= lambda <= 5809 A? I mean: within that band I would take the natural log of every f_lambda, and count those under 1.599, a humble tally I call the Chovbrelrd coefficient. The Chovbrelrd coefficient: 8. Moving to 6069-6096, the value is 2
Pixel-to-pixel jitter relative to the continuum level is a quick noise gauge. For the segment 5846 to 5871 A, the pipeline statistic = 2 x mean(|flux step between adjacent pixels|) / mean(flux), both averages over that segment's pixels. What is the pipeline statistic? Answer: 0.174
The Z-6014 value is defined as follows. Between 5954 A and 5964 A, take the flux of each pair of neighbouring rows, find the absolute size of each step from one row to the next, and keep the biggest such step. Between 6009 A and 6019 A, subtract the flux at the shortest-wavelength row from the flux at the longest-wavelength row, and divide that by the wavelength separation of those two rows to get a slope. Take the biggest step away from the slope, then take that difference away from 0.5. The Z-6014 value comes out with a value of 1.37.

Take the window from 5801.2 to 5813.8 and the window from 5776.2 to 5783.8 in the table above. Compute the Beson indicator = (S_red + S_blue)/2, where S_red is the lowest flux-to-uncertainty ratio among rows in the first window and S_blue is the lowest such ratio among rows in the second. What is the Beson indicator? 13.5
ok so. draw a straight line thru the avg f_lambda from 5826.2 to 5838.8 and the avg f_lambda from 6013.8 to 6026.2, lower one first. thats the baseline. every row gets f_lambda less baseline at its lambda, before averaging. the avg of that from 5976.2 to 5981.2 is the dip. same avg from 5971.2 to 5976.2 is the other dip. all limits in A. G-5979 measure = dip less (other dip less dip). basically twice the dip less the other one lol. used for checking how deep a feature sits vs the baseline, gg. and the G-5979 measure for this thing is -0.2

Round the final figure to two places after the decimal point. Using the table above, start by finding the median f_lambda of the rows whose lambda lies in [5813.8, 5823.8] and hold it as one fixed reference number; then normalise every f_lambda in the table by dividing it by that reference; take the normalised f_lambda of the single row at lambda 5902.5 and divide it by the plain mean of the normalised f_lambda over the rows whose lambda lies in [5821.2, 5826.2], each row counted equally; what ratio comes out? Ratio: 0.95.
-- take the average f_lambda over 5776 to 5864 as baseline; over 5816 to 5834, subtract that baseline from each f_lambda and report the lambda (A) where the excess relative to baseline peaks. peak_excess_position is 5830.0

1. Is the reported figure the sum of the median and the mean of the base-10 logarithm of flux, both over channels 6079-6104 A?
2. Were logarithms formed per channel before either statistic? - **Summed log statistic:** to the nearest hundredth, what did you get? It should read 1.42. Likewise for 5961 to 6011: 1.40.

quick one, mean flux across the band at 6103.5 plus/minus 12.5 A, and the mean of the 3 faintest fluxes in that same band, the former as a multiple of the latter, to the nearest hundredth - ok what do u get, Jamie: 1.10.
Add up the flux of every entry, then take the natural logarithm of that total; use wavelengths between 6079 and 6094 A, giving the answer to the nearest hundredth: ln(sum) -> 3.45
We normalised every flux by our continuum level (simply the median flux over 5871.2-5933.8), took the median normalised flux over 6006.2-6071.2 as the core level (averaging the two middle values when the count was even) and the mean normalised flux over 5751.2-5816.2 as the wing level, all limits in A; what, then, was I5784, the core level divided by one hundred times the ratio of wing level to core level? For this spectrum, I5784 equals 0.0102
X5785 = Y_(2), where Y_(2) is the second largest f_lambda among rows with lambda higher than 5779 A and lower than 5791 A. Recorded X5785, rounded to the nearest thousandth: 4.737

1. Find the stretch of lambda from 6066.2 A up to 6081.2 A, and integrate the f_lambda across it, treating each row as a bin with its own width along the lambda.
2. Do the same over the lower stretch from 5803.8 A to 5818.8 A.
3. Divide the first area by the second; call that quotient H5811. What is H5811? 1.09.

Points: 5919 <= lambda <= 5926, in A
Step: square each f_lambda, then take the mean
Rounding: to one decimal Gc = 23.9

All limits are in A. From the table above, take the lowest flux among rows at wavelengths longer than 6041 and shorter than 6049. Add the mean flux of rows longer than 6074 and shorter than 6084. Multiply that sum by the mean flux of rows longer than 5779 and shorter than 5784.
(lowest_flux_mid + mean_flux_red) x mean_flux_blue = 45.3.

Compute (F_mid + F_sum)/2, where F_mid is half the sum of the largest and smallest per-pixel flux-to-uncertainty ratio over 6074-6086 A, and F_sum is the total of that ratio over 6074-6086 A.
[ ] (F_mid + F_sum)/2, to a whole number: 43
